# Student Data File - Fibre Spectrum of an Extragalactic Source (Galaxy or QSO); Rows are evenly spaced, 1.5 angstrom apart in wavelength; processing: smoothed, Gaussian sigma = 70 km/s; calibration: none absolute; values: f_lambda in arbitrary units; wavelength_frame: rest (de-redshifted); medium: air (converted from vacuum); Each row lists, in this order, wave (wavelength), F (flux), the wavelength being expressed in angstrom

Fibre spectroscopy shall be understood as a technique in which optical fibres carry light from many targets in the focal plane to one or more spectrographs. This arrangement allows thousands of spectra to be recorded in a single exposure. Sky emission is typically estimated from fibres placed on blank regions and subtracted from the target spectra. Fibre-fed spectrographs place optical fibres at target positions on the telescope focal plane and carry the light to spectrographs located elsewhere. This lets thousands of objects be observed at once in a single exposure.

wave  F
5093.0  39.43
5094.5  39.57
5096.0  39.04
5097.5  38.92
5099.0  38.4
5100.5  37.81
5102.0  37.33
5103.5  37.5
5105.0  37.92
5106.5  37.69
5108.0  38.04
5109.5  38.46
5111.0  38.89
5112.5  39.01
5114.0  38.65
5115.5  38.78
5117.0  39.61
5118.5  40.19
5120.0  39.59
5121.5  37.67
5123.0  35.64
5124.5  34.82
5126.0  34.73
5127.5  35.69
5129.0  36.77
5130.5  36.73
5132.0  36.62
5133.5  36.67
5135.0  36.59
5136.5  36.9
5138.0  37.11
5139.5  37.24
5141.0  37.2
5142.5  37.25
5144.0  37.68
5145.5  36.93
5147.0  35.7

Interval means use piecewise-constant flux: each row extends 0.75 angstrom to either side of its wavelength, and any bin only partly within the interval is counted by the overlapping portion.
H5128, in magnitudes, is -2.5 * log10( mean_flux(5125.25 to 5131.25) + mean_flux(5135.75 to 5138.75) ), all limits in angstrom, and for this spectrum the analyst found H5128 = -4.658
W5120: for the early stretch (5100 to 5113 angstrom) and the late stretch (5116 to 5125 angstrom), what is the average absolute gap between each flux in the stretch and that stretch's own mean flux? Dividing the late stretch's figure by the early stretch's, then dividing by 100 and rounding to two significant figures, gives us 0.039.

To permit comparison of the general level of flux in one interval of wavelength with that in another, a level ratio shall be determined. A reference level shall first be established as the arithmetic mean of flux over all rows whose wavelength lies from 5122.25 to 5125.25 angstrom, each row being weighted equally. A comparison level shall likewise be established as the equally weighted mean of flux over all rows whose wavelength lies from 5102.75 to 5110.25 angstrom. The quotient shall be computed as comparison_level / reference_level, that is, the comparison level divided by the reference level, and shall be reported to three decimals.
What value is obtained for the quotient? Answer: 1.076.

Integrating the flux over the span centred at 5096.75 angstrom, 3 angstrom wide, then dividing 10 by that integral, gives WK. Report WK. 0.086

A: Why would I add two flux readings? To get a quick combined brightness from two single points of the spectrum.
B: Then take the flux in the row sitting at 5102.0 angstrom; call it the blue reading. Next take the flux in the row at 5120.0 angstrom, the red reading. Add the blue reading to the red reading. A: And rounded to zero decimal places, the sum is 77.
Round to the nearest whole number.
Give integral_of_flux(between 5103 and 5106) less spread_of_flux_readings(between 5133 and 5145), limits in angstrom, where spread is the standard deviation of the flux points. 113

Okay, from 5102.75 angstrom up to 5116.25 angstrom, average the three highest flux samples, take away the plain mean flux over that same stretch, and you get 0.6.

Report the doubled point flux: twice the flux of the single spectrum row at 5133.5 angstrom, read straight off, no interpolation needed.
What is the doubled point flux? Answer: 73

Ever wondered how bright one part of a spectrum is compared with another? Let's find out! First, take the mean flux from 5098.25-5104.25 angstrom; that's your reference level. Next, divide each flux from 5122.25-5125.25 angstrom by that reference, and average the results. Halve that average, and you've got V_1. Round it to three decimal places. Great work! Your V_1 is 0.466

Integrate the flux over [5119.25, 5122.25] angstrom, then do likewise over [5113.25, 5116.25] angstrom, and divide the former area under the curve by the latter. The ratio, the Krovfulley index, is 1.00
